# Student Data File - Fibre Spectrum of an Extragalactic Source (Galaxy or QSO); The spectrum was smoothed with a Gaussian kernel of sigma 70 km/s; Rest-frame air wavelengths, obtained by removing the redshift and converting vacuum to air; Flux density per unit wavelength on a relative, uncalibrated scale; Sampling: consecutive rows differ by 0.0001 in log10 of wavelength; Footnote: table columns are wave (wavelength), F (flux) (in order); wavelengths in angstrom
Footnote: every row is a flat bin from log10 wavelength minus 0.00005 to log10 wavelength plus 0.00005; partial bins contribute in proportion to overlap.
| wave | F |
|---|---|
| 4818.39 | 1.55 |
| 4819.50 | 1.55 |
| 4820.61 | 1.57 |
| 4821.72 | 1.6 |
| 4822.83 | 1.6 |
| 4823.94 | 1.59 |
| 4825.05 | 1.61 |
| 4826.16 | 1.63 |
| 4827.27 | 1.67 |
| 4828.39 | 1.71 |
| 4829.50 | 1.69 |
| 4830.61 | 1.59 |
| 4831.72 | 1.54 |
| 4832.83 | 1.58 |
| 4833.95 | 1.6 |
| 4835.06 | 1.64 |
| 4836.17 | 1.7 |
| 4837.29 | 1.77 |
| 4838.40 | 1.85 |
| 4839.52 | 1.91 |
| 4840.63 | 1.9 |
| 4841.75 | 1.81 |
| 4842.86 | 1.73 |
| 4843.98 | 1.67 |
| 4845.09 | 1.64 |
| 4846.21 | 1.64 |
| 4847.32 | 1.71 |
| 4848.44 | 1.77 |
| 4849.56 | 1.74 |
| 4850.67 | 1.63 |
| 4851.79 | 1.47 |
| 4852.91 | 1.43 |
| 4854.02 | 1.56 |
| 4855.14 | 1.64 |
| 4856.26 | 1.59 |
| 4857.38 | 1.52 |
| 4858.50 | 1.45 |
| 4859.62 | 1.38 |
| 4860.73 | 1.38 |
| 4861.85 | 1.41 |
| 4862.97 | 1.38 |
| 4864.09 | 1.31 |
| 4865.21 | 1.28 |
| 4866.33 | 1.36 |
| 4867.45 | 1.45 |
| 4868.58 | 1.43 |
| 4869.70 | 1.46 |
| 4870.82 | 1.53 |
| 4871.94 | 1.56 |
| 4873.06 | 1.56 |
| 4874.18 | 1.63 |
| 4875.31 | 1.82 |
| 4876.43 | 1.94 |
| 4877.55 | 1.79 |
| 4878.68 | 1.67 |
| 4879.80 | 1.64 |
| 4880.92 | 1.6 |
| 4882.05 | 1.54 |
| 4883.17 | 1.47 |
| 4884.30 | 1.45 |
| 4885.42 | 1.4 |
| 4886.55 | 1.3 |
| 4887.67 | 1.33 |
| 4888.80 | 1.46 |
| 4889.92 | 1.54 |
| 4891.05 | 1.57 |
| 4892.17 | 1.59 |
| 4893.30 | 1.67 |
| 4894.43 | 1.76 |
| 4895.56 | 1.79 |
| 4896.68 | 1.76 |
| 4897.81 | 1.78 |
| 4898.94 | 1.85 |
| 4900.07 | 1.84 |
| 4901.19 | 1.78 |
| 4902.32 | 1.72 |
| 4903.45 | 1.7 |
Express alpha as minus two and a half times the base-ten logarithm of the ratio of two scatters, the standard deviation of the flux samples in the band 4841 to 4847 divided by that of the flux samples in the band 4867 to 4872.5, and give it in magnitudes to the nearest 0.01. -0.28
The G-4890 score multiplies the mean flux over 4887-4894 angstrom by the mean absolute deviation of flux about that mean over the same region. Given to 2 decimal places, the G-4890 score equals 0.13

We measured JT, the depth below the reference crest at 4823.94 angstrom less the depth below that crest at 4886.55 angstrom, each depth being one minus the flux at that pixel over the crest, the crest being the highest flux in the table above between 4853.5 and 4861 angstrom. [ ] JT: -0.18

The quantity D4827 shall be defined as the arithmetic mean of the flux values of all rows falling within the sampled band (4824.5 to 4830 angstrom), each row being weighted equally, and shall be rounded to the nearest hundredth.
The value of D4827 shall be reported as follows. 1.66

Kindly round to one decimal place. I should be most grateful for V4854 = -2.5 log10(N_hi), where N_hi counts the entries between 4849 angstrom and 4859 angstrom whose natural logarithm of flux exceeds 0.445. -1.5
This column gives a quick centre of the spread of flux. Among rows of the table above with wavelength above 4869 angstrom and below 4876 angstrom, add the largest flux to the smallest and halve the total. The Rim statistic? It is 1.64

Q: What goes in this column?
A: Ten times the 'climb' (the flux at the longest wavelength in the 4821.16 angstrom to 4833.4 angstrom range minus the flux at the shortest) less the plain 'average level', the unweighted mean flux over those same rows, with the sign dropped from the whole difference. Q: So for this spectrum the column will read 1.8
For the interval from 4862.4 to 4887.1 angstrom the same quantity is 2.3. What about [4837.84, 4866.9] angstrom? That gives 6.5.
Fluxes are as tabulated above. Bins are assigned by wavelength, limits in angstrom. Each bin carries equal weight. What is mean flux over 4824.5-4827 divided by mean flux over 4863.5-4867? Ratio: 1.23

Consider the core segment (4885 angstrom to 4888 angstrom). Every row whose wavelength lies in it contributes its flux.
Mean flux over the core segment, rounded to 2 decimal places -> 1.34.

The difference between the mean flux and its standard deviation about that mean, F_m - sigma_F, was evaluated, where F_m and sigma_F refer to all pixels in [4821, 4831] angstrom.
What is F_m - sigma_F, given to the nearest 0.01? 1.59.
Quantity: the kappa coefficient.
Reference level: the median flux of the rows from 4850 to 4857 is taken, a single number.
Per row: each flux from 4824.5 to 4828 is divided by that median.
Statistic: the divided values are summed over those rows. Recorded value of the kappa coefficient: 3.12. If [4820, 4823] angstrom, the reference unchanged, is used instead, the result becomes 3.03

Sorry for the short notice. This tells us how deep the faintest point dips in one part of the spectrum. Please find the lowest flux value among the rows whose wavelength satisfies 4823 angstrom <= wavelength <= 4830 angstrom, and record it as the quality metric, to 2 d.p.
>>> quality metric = 1.59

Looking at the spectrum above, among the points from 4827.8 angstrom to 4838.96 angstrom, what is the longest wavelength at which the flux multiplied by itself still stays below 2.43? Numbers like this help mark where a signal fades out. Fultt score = 4831.72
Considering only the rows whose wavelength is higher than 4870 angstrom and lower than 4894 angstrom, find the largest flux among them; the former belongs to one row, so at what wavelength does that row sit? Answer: 4876.43 angstrom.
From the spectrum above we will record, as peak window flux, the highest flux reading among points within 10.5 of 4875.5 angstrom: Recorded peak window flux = 1.94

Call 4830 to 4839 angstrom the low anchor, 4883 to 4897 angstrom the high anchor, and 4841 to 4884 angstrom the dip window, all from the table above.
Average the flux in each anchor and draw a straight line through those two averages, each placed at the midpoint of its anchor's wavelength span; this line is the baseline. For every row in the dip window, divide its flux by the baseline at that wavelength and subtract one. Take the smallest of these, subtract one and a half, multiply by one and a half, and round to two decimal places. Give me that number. -2.55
